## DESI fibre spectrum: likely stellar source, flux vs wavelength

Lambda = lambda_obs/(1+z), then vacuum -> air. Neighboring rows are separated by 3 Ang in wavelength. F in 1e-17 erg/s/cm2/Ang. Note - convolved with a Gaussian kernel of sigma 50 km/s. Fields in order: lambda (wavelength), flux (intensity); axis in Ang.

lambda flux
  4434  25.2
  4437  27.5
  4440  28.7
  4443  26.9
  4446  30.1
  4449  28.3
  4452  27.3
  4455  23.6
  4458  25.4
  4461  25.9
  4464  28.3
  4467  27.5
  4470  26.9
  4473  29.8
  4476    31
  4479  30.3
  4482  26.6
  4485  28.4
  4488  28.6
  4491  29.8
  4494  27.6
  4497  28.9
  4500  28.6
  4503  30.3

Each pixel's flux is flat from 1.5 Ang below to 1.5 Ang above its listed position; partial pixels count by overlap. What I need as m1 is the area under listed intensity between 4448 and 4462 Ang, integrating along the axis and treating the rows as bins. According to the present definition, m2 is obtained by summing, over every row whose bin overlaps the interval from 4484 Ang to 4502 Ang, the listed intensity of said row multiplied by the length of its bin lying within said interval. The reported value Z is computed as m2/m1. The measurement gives 1.42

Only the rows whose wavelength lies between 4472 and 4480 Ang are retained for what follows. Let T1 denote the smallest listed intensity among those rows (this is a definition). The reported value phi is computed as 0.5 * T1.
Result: 14.9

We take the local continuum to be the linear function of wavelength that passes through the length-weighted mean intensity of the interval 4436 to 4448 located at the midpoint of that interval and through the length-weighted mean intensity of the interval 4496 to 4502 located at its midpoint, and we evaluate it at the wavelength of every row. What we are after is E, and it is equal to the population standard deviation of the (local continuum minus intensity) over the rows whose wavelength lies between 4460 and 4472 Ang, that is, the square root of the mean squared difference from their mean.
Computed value 0.9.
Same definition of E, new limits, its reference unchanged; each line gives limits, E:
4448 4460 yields 1.8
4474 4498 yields 1.4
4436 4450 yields 1.1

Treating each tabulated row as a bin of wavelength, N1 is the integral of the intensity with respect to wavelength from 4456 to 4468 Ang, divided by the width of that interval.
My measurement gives 26.6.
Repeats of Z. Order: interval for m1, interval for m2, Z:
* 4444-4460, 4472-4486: 0.95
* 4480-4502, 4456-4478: 0.98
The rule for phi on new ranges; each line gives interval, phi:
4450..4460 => 11.8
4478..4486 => 13.3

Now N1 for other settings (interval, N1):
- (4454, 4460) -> 24.7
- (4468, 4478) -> 29.2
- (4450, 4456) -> 25.8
